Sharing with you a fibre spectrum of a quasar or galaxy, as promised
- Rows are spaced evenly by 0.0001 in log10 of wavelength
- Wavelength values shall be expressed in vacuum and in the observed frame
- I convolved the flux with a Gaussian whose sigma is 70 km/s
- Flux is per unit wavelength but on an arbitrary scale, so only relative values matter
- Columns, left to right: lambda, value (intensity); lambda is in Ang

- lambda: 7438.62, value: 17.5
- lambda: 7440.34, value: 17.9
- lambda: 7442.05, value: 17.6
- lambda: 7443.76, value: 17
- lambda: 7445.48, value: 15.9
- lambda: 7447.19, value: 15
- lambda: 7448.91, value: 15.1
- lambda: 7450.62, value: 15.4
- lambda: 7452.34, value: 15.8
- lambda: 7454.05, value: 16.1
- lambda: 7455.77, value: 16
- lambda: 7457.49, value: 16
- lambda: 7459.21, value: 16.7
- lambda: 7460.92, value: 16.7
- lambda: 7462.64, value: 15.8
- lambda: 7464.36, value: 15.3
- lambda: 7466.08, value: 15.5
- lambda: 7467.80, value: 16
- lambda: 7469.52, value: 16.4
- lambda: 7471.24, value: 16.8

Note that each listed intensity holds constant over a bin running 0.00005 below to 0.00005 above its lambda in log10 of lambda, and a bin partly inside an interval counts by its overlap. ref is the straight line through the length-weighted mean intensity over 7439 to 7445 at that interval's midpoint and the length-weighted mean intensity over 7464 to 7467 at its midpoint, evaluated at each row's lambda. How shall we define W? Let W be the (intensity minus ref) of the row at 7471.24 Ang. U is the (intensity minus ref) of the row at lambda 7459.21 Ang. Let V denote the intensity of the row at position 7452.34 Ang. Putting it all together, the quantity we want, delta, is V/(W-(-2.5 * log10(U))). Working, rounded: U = 0.75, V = 15.8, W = 1.9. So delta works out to 10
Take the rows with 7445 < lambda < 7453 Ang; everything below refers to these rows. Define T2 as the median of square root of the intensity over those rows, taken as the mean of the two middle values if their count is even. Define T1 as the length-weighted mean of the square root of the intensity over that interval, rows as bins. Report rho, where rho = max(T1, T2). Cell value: 3.93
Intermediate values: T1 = 3.93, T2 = 3.92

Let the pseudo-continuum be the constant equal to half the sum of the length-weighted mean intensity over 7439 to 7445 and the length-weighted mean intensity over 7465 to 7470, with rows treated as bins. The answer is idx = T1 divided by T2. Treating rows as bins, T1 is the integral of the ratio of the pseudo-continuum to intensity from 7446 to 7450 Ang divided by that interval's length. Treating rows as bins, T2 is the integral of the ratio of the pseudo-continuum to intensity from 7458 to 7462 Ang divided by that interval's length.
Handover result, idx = 1.10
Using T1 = 1.10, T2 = 1.00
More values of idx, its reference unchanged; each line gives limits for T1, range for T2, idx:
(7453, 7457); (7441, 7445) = 1.07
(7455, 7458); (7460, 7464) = 1.01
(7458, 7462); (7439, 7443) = 1.07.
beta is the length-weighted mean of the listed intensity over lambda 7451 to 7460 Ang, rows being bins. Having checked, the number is 16.1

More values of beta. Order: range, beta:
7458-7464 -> 16.3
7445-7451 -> 15.3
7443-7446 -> 16.5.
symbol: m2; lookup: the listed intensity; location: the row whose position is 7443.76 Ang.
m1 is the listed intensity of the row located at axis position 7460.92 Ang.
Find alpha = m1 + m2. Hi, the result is 33.7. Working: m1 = 16.7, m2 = 17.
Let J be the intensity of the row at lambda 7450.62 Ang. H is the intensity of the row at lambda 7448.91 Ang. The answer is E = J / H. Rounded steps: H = 15.1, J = 15.4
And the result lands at 1.02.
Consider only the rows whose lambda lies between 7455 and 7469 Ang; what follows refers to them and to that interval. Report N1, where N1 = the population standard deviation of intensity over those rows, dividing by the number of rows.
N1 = 0.469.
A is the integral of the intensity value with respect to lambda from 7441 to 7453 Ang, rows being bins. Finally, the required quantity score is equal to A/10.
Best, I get 19.2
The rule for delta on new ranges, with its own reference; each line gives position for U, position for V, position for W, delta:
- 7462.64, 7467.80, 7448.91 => -4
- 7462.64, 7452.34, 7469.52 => -20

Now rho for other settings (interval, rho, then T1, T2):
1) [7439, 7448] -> 4.12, 4.09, 4.12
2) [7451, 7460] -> 4.01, 4.01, 4.00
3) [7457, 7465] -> 4.02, 4.02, 4.00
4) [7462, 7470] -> 3.97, 3.97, 3.97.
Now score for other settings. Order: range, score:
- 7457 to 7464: 11.4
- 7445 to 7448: 4.6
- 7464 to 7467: 4.6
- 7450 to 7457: 11.1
